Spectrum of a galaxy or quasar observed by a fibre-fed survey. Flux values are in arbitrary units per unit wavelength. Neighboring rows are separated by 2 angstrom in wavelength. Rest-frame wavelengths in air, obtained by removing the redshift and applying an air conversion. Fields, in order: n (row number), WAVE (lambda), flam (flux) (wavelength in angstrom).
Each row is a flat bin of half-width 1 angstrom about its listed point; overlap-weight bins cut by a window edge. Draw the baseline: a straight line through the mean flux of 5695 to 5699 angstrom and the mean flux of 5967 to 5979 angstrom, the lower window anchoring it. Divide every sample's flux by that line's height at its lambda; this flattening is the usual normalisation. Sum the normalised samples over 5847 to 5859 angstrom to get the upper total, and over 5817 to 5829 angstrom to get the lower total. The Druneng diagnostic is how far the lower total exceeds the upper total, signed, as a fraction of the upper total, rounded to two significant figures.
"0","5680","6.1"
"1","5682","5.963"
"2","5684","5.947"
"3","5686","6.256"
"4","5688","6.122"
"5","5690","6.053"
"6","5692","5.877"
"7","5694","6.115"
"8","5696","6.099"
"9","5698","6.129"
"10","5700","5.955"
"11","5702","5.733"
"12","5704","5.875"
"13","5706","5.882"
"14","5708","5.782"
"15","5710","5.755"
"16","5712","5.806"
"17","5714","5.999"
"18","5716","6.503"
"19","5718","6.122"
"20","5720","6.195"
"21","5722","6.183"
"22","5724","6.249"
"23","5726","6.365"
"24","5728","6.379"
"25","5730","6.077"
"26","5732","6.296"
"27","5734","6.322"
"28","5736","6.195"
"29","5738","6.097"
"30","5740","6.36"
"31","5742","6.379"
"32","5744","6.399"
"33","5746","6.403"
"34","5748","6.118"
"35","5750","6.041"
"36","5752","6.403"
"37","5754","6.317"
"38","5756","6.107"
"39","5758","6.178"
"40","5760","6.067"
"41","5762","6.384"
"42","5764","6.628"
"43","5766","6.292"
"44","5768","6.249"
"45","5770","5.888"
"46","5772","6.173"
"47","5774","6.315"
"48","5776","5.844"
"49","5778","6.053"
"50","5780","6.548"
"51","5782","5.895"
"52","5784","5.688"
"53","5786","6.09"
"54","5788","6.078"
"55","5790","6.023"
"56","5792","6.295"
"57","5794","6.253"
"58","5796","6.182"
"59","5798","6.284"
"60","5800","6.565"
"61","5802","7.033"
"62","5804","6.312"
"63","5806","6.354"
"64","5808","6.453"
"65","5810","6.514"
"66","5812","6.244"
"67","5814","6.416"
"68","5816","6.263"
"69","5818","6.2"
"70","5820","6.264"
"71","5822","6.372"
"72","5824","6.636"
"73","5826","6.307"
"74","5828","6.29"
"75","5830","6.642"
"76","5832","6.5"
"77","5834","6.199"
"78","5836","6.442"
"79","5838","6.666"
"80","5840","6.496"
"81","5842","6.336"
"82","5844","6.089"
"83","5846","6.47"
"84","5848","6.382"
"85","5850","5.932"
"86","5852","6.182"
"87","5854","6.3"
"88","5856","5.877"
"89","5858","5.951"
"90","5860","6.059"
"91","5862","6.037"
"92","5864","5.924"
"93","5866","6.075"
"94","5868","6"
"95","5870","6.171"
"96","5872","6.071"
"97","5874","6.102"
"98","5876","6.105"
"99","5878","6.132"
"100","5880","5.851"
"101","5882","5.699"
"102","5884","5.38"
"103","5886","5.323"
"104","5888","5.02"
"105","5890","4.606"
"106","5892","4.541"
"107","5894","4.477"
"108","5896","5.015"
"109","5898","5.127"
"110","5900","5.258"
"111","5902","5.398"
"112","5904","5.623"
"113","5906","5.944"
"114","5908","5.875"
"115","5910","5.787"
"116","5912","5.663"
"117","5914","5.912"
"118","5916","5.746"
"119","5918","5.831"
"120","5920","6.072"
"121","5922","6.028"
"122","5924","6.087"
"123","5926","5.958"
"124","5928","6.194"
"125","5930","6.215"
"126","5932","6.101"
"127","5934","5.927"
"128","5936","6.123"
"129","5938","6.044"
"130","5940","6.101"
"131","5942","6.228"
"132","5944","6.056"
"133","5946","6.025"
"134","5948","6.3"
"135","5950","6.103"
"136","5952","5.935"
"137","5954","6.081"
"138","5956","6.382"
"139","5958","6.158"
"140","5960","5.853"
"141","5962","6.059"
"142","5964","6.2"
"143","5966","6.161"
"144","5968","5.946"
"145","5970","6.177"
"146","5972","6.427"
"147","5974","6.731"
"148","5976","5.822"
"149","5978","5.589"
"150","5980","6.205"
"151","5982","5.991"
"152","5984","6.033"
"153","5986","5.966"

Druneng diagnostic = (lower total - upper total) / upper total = 0.039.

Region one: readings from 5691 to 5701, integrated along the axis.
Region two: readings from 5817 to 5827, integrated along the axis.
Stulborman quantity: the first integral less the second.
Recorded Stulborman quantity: -3.2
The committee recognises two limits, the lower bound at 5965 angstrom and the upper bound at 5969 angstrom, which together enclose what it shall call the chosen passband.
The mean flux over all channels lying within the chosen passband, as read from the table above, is 6.05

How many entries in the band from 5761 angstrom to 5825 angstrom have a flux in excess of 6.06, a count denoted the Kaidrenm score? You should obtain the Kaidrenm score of 26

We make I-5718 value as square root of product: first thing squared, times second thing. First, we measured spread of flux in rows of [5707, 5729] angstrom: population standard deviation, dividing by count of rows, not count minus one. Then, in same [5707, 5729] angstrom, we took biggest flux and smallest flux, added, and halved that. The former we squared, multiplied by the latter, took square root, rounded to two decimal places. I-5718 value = 0.61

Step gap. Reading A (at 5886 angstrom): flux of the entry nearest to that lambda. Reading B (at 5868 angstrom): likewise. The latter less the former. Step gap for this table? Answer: 0.68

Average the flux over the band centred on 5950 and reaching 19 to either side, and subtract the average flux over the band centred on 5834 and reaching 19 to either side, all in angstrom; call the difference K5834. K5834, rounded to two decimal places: -0.26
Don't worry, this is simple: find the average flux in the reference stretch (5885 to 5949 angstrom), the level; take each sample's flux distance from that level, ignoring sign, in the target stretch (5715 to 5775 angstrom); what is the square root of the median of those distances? 0.751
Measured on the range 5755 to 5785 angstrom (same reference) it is 0.683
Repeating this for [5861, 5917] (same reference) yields 0.590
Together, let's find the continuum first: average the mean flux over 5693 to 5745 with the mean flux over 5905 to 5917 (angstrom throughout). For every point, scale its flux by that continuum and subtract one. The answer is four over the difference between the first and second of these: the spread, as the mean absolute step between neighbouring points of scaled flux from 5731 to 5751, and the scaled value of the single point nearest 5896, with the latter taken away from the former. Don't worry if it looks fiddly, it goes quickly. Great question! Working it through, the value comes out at 23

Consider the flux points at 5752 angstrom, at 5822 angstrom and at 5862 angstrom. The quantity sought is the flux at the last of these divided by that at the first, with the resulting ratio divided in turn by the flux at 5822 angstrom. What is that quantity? 0.148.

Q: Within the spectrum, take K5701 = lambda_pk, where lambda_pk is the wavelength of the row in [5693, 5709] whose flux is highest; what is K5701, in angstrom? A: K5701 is 5698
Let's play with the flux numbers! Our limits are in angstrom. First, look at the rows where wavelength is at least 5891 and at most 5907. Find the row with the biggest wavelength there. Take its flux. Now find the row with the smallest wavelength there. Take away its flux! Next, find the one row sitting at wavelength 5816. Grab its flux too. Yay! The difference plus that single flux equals 7.7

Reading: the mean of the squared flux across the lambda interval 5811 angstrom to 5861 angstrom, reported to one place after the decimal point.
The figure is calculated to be 39.7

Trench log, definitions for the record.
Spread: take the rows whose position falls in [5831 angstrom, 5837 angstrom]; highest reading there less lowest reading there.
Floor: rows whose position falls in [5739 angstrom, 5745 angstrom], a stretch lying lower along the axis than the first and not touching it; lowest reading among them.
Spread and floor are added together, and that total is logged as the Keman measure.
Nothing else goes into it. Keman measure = 6.66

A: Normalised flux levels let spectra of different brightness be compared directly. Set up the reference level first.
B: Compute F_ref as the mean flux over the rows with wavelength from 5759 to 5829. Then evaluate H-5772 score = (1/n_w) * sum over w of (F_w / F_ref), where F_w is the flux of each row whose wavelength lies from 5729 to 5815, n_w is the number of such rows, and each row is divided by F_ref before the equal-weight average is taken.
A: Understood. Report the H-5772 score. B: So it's 1.00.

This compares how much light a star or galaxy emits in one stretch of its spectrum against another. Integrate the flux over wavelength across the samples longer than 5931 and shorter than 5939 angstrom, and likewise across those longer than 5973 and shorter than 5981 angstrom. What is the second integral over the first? 1.01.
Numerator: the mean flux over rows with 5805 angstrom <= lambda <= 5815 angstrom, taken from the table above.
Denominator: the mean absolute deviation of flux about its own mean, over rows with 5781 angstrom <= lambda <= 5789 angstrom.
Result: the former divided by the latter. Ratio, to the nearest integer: 44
